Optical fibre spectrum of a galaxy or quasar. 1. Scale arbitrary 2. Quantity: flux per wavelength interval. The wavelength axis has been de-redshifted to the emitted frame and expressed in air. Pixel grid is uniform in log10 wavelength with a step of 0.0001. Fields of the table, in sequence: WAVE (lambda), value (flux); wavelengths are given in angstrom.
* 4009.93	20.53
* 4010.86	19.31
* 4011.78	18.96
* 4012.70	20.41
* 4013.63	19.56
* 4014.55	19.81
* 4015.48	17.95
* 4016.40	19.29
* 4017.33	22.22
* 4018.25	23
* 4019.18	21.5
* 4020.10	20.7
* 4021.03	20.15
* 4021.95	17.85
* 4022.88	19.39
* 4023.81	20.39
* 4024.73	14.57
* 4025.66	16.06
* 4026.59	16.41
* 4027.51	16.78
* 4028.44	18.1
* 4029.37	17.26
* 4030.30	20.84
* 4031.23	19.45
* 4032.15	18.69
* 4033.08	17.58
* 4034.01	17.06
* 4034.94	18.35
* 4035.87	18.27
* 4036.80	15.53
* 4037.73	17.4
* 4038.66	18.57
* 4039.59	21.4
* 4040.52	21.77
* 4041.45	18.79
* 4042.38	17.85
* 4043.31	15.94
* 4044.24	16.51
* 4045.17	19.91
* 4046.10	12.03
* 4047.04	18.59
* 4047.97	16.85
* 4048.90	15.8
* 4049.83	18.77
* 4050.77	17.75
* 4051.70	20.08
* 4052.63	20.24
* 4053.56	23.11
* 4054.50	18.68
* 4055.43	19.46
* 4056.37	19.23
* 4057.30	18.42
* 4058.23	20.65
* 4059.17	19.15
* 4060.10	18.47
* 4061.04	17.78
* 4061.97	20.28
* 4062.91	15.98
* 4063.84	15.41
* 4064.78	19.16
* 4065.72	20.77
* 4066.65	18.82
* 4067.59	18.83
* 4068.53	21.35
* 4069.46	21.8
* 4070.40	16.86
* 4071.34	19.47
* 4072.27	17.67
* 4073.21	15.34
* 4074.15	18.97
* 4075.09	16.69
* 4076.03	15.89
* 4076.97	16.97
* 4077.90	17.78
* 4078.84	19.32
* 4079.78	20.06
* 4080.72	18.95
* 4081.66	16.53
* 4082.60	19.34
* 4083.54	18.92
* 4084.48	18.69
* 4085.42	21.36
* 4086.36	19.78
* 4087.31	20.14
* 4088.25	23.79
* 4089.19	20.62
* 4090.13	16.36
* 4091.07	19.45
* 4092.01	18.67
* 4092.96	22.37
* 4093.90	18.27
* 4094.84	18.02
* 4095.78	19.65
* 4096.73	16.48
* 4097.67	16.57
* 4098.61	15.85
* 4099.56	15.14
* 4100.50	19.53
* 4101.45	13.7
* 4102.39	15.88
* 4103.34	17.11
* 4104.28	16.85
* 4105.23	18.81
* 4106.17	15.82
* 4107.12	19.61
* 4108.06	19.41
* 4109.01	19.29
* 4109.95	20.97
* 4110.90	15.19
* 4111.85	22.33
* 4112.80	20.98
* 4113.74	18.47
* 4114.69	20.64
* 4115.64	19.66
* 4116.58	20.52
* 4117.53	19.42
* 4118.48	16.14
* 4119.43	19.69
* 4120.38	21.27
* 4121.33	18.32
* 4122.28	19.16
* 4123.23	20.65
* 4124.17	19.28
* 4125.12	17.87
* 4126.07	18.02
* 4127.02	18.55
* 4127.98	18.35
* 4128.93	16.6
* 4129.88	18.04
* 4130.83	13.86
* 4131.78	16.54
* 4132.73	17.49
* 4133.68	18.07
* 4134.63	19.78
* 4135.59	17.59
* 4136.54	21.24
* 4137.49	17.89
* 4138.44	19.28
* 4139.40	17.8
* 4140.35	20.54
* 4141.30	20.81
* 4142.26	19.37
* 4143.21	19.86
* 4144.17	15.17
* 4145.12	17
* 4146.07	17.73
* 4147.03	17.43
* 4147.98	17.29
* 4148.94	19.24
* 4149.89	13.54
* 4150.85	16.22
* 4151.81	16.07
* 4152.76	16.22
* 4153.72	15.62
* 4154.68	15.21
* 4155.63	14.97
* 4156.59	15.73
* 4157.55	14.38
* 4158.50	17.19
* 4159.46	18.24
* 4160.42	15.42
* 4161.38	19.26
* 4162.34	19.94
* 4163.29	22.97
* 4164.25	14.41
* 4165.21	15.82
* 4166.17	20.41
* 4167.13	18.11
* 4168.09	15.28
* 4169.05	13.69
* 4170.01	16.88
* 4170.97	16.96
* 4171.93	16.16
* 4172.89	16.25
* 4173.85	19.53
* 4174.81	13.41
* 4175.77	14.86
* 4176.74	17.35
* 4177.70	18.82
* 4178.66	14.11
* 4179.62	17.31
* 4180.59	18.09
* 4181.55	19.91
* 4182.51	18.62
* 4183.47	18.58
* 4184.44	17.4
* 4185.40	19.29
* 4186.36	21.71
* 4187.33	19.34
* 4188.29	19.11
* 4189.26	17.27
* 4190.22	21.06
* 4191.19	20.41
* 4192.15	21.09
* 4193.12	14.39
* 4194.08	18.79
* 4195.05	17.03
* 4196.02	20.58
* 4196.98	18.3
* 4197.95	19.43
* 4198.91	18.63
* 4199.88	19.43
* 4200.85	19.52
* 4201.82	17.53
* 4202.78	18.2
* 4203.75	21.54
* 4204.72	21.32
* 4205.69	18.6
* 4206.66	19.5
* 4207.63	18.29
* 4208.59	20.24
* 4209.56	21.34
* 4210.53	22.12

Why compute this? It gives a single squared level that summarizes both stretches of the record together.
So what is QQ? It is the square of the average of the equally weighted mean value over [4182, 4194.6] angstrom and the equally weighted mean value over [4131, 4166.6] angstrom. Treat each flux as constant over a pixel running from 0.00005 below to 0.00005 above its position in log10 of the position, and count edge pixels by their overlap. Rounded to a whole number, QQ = 335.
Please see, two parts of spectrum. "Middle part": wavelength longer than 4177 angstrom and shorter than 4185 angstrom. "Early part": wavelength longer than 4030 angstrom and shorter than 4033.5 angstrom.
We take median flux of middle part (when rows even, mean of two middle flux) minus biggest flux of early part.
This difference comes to -2.5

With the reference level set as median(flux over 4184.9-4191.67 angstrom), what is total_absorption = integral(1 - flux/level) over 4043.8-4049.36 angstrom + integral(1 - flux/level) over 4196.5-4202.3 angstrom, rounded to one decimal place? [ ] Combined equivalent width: 0.9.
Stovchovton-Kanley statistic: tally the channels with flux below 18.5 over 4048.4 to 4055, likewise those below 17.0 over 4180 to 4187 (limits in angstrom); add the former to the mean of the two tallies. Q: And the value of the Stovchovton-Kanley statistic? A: 3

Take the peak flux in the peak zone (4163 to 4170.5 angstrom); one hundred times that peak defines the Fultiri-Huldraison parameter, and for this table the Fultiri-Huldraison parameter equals 2297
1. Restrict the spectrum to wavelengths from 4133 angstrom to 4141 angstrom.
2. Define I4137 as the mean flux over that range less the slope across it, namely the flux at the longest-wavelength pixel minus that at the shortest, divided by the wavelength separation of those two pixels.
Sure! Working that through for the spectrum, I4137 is 18.7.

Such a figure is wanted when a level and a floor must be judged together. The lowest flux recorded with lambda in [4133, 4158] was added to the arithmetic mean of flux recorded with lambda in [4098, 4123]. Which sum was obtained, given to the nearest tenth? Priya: 32.0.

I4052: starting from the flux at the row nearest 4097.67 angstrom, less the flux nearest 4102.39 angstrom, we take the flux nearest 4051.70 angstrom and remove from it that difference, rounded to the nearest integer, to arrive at 19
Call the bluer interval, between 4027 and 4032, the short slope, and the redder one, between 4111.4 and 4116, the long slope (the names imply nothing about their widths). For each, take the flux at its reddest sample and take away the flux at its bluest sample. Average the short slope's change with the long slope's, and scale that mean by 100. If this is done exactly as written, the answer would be 0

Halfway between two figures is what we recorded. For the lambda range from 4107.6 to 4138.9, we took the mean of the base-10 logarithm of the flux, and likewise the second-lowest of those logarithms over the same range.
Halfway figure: 1.23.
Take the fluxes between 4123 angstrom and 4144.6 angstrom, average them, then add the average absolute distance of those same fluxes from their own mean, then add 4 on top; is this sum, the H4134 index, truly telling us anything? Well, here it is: 23.7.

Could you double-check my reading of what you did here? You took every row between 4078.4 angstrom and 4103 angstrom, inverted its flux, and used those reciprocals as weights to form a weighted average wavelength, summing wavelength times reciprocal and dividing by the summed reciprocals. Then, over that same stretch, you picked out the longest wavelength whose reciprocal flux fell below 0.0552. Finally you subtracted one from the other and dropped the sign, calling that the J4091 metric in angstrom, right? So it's 9.4 angstrom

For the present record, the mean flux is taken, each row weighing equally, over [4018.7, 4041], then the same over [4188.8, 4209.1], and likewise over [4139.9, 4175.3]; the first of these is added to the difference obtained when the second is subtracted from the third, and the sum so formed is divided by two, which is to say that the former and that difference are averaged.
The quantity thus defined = 8.2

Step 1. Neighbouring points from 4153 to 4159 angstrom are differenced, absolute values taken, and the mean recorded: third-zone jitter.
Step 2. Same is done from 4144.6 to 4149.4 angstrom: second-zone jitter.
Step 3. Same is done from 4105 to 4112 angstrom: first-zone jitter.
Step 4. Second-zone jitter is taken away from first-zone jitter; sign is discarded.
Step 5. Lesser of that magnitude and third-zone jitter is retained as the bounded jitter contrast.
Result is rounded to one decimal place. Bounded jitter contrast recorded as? 1.1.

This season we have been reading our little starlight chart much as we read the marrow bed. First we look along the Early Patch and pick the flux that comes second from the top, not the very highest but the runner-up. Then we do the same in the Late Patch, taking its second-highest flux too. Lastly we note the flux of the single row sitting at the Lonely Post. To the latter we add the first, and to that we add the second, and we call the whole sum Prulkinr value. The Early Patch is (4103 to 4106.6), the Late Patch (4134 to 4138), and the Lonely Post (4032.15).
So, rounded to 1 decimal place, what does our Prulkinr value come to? 55.6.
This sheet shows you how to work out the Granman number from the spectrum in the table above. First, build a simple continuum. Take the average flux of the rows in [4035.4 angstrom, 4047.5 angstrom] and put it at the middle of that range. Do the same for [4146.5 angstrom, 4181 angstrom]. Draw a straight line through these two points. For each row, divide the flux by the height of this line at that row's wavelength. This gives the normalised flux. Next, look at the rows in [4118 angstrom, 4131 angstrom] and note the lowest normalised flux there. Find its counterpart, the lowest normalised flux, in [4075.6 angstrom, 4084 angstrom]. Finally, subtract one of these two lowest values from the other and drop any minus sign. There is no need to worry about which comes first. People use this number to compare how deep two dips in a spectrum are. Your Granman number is 0.092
